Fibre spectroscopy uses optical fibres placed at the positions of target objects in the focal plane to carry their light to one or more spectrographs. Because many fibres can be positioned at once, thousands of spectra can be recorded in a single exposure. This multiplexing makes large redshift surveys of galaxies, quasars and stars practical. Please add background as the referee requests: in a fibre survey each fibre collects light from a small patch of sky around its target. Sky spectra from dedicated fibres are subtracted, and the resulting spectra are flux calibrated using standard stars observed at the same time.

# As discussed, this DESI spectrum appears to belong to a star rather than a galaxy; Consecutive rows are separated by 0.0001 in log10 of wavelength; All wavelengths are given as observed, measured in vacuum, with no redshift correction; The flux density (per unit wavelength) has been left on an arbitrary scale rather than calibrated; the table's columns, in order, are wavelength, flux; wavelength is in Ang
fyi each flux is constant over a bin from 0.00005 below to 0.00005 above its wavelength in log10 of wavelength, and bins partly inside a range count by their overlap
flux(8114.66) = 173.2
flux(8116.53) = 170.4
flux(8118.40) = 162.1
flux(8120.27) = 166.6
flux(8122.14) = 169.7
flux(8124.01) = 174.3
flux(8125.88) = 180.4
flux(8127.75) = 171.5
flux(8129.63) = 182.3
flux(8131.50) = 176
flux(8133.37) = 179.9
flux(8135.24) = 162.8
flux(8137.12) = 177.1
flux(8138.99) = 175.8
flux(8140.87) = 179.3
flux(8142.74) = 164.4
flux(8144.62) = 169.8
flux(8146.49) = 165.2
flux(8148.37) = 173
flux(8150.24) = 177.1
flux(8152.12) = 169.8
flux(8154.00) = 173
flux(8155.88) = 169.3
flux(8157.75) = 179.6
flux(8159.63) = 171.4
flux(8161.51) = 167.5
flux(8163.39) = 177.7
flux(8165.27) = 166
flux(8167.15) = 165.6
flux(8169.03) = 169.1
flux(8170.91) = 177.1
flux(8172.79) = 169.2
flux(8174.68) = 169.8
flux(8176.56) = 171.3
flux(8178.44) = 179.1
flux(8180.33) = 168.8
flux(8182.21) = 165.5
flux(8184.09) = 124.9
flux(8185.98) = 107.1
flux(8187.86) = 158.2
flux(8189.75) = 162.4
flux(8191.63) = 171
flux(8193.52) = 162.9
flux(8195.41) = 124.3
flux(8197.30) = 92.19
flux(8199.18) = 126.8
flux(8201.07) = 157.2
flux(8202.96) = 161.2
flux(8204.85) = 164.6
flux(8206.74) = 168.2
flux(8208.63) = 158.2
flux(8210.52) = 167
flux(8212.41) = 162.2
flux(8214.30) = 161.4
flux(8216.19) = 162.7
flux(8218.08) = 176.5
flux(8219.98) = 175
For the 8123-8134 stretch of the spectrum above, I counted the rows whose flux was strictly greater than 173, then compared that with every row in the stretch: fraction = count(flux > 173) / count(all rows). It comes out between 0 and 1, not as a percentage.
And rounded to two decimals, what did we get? 0.83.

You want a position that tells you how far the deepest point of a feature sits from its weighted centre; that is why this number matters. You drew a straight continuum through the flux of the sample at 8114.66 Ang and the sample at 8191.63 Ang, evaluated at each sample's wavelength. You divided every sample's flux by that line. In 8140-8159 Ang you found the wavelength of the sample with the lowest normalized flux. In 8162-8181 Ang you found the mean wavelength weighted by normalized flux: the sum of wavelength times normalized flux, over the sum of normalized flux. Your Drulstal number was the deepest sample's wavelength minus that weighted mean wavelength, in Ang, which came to -29.1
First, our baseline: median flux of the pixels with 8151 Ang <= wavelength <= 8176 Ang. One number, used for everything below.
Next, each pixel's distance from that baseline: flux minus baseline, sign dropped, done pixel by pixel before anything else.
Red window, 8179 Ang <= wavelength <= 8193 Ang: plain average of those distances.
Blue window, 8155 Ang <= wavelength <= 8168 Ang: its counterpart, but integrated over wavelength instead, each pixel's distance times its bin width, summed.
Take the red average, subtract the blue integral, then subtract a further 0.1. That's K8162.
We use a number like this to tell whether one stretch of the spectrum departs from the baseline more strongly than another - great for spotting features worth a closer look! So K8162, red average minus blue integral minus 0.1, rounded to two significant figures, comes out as -38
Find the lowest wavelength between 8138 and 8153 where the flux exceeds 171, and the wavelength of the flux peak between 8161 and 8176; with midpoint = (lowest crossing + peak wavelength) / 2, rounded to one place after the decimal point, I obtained 8151.2 Ang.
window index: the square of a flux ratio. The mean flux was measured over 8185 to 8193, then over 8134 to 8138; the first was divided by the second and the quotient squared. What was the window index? 0.78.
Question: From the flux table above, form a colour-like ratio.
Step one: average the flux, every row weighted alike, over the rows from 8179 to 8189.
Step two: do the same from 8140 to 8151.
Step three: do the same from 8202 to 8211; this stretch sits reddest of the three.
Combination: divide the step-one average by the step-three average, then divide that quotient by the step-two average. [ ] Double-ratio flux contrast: 0.0052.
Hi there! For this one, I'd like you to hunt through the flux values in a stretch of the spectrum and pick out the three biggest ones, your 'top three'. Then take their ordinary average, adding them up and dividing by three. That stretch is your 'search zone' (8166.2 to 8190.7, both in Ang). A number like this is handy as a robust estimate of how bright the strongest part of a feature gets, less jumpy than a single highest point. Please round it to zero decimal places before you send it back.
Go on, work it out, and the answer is 176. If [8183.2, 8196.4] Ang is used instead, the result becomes 165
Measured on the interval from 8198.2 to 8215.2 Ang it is 167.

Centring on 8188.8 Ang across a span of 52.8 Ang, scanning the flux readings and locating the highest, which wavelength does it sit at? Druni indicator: 8178.44 Ang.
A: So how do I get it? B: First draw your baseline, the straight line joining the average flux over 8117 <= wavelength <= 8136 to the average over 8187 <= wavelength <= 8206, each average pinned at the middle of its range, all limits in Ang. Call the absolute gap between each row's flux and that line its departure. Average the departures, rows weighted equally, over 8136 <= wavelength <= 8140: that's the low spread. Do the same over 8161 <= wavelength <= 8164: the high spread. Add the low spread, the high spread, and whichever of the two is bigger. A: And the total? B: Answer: 33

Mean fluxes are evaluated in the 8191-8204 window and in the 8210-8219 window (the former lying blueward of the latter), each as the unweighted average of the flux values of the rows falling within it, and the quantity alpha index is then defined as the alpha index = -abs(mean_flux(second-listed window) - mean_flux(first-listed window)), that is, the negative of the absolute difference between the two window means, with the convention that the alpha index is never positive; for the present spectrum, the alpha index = -24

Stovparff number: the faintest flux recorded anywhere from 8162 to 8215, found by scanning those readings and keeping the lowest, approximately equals 92.19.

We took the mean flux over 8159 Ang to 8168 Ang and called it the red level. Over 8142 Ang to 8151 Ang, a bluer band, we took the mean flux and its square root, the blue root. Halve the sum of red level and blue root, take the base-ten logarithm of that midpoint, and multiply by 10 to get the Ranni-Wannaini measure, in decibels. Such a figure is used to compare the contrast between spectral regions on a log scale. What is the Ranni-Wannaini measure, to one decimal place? 19.6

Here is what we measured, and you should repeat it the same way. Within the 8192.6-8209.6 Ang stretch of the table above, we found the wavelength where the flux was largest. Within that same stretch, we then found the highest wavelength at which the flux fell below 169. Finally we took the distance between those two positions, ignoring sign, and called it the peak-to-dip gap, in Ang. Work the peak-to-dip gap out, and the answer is 1.9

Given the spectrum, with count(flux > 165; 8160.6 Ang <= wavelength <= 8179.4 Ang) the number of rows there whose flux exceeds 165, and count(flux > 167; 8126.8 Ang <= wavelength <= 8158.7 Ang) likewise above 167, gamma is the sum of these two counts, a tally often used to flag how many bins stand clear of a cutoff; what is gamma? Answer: 24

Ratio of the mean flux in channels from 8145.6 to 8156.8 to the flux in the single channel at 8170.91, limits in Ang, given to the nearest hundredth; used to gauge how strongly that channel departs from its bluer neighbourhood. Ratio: 0.97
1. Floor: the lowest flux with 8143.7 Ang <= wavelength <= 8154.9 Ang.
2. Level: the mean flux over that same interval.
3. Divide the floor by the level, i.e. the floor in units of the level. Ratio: 0.964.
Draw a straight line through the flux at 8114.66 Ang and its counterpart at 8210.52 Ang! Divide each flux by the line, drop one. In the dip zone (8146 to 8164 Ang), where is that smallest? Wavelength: 8146.49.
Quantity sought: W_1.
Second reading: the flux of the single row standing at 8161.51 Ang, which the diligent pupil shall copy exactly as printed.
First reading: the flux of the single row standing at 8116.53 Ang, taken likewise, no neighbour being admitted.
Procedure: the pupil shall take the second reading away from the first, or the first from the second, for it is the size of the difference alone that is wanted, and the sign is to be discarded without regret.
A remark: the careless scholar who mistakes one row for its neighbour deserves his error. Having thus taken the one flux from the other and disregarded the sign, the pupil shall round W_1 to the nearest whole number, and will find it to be 3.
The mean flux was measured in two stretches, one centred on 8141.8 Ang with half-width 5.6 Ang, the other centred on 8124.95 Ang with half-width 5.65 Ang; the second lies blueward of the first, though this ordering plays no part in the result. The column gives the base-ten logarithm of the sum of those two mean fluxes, 2.54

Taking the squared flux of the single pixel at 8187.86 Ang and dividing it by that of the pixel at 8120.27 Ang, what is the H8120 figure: 0.90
